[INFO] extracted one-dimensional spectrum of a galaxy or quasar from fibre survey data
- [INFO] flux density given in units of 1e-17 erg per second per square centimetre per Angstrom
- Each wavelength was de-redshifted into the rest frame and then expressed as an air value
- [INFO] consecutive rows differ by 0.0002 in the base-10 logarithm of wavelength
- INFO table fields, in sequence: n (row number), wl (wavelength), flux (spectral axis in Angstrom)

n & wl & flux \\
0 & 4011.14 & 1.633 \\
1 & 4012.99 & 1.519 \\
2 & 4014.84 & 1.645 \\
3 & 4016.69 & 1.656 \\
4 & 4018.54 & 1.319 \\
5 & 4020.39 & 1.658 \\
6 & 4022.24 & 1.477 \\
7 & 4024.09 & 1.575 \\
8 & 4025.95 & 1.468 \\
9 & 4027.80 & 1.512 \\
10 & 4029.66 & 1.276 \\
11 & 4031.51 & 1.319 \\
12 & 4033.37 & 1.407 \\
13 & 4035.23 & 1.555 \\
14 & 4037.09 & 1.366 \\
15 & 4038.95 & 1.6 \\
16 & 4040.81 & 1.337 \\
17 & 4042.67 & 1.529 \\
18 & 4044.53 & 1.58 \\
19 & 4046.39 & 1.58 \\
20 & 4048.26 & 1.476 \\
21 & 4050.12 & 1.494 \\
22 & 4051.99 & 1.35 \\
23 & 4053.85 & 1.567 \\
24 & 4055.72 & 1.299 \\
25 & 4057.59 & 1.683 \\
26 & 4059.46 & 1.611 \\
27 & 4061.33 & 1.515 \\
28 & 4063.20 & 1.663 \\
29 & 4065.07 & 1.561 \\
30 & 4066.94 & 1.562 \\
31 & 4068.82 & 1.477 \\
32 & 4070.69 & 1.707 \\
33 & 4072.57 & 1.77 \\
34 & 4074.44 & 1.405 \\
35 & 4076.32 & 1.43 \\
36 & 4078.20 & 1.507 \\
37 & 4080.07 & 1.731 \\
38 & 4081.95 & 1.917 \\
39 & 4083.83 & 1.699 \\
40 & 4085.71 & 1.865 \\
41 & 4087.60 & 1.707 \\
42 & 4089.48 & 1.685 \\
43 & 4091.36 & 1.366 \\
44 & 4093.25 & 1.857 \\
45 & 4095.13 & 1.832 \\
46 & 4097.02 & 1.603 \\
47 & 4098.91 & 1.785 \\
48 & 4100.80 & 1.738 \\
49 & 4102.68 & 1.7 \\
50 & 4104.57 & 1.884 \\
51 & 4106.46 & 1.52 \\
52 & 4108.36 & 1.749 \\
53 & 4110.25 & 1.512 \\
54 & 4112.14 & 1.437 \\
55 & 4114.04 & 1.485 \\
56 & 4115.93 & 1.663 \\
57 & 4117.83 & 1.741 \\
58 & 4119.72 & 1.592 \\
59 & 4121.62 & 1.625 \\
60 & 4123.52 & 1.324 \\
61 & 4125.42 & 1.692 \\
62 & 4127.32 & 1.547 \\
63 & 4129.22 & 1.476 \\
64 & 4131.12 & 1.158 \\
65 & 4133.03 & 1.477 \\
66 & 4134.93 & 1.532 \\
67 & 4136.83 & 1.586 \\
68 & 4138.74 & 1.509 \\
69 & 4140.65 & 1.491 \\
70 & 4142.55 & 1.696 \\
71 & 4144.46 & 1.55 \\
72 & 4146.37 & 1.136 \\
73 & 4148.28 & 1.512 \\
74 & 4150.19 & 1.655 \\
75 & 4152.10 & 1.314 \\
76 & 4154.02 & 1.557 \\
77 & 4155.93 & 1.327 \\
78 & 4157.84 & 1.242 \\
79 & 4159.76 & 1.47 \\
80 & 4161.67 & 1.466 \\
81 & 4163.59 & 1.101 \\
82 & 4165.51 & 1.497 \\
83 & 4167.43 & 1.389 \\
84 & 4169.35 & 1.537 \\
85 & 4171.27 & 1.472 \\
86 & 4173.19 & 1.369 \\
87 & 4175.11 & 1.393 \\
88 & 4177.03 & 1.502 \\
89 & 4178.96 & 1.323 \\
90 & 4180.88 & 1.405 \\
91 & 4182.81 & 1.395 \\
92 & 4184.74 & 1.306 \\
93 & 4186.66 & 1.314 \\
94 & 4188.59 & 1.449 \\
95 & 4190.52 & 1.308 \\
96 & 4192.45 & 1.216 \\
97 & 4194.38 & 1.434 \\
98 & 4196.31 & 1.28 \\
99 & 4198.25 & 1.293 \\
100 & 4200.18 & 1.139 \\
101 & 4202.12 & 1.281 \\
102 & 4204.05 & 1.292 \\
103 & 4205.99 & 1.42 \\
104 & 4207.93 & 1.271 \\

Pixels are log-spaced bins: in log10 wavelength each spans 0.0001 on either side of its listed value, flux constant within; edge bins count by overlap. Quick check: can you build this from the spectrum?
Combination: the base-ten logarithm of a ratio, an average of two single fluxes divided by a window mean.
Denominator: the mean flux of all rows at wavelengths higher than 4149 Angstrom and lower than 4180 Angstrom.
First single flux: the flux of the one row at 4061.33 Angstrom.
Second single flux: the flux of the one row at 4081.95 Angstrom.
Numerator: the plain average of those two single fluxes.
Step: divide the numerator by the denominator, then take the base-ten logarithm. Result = 0.084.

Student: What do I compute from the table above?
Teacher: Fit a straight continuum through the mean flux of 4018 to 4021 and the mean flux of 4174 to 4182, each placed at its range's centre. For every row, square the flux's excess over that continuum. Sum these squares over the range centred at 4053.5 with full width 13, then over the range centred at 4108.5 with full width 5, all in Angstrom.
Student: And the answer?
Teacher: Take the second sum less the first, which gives -0.015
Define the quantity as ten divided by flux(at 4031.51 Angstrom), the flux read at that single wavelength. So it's 7.58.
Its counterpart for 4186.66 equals 7.61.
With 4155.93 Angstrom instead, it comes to 7.54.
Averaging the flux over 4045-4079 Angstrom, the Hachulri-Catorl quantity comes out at 1.54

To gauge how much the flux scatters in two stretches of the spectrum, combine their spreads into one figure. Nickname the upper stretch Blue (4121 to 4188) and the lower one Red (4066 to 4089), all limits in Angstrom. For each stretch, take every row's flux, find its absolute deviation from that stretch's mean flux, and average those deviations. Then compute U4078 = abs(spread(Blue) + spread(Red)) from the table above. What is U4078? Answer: 0.26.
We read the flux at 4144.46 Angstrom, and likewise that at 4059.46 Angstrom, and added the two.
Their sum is 3.16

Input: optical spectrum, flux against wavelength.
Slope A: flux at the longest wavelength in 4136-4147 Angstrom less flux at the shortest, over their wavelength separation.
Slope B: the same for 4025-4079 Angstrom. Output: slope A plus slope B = -0.046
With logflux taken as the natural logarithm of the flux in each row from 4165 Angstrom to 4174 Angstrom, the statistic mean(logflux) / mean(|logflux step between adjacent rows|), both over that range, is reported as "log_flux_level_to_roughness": 5.1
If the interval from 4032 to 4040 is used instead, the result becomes 3.0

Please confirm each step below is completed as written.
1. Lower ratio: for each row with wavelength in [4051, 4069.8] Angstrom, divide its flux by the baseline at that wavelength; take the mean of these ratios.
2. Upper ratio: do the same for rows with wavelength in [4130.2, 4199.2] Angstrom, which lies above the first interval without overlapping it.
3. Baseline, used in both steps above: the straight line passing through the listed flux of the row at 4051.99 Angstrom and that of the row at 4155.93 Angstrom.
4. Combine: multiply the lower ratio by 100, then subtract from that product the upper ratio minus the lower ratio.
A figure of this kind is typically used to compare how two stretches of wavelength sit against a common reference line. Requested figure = 113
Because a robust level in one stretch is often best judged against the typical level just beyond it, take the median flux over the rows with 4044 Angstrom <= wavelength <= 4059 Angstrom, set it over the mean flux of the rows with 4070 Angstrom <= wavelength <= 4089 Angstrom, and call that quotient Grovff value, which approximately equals 0.91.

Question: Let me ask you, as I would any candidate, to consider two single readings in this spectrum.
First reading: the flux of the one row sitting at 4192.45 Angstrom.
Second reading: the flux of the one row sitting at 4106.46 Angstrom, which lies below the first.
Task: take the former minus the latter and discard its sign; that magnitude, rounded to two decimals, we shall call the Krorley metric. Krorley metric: 0.30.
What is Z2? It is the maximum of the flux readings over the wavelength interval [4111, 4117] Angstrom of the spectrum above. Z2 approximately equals 1.663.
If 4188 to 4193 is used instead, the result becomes 1.449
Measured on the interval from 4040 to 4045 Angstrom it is 1.58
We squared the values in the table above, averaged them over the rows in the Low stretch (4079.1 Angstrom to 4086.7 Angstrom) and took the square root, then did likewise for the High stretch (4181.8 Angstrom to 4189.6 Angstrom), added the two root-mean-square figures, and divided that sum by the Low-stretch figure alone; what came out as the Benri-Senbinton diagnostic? 1.76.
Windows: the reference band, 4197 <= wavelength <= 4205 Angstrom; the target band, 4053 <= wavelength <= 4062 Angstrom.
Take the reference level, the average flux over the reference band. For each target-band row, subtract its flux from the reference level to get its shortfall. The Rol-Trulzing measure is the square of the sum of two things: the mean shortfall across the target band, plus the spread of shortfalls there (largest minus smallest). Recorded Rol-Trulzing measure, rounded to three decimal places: 0.010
